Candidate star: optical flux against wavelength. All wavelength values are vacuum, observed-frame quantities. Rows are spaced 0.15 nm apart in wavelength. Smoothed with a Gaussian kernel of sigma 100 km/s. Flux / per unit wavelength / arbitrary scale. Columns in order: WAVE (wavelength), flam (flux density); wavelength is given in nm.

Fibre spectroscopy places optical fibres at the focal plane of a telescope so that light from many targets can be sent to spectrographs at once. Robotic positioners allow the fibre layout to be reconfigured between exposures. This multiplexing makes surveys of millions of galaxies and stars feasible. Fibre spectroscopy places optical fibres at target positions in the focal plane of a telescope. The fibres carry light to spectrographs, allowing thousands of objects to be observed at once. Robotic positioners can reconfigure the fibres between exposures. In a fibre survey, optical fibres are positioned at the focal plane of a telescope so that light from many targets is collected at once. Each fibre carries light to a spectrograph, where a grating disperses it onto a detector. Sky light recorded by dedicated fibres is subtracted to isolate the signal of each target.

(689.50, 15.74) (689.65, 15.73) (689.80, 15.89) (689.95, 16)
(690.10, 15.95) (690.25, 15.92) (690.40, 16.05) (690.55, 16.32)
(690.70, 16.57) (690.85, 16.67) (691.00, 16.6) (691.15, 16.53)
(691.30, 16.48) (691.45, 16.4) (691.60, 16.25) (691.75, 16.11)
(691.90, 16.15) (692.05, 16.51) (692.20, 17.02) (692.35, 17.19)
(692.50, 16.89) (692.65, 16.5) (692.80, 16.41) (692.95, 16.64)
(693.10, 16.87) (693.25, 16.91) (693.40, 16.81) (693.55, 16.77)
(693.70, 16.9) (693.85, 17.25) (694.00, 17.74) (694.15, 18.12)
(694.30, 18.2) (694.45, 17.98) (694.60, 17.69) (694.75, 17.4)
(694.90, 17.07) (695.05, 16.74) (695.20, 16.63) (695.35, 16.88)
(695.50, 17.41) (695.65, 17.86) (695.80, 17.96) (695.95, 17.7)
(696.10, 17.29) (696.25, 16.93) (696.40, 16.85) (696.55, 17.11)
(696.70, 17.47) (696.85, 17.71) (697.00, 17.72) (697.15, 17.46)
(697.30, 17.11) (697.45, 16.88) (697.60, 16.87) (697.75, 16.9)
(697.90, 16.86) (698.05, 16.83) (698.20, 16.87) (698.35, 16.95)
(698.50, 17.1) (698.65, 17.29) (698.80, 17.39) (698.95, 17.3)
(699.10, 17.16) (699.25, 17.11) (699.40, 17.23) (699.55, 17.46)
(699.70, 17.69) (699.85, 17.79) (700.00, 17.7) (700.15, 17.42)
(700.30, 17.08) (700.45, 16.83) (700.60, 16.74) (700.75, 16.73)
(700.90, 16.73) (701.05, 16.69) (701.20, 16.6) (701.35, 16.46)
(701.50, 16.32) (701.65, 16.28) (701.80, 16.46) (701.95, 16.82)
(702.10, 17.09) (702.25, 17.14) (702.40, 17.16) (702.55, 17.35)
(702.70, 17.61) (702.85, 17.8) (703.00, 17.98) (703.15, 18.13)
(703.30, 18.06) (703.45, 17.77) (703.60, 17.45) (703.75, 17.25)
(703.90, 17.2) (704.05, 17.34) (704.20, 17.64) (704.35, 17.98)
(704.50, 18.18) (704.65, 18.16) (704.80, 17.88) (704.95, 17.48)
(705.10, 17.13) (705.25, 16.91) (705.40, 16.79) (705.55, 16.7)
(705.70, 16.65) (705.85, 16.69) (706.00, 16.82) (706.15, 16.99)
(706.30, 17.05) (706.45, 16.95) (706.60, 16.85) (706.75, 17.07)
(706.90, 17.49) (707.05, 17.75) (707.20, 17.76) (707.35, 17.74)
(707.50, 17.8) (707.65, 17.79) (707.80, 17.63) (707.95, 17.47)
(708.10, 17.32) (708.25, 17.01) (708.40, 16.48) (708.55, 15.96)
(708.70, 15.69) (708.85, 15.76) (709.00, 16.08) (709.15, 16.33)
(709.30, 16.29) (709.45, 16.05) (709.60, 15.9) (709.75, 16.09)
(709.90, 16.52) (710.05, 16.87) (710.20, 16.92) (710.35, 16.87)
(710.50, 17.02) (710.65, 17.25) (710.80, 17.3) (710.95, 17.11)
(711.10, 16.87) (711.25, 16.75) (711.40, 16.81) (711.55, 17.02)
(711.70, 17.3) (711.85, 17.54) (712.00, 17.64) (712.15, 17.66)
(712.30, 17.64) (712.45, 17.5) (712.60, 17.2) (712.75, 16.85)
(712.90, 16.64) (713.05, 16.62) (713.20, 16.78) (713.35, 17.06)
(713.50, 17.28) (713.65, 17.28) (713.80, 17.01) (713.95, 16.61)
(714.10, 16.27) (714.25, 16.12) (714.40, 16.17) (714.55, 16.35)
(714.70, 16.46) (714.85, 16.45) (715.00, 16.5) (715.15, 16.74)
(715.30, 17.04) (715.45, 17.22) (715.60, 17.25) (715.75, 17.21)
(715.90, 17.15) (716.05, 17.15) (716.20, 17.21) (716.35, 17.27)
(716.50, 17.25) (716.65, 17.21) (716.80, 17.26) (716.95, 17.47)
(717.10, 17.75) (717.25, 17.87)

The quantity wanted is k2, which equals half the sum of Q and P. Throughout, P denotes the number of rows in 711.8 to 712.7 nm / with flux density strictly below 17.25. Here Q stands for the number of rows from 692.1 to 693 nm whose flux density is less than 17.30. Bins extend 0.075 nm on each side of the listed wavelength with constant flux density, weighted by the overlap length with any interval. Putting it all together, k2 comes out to 3.5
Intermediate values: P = 1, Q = 6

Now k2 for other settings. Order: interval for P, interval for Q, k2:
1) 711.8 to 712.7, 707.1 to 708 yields 0.5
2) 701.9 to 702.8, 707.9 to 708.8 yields 4.0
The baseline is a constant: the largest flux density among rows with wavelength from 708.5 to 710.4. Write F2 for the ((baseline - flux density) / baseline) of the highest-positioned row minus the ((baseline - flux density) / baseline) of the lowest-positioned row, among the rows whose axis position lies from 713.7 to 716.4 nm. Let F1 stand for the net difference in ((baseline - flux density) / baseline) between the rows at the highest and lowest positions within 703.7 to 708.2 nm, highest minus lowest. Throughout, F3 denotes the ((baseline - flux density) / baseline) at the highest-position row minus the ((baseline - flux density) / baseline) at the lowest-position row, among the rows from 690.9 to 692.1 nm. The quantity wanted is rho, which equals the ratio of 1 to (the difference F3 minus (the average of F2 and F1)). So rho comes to 66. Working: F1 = -0.004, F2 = -0.02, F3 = 0.01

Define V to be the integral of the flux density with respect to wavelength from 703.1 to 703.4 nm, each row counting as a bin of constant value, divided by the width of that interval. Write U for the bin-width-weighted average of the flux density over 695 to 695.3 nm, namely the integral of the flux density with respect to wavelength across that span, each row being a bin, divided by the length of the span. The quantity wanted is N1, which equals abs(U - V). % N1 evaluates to 1.4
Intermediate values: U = 16.7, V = 18.1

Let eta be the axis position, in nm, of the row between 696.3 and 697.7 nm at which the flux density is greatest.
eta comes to 697.00 nm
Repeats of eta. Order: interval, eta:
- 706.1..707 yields 706.90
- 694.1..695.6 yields 694.30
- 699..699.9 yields 699.85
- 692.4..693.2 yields 692.50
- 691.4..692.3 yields 692.20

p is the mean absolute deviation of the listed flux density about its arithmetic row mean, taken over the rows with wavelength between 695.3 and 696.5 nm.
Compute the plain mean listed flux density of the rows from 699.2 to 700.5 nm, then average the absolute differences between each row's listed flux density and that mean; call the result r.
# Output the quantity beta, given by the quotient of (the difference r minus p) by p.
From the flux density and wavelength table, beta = -0.3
